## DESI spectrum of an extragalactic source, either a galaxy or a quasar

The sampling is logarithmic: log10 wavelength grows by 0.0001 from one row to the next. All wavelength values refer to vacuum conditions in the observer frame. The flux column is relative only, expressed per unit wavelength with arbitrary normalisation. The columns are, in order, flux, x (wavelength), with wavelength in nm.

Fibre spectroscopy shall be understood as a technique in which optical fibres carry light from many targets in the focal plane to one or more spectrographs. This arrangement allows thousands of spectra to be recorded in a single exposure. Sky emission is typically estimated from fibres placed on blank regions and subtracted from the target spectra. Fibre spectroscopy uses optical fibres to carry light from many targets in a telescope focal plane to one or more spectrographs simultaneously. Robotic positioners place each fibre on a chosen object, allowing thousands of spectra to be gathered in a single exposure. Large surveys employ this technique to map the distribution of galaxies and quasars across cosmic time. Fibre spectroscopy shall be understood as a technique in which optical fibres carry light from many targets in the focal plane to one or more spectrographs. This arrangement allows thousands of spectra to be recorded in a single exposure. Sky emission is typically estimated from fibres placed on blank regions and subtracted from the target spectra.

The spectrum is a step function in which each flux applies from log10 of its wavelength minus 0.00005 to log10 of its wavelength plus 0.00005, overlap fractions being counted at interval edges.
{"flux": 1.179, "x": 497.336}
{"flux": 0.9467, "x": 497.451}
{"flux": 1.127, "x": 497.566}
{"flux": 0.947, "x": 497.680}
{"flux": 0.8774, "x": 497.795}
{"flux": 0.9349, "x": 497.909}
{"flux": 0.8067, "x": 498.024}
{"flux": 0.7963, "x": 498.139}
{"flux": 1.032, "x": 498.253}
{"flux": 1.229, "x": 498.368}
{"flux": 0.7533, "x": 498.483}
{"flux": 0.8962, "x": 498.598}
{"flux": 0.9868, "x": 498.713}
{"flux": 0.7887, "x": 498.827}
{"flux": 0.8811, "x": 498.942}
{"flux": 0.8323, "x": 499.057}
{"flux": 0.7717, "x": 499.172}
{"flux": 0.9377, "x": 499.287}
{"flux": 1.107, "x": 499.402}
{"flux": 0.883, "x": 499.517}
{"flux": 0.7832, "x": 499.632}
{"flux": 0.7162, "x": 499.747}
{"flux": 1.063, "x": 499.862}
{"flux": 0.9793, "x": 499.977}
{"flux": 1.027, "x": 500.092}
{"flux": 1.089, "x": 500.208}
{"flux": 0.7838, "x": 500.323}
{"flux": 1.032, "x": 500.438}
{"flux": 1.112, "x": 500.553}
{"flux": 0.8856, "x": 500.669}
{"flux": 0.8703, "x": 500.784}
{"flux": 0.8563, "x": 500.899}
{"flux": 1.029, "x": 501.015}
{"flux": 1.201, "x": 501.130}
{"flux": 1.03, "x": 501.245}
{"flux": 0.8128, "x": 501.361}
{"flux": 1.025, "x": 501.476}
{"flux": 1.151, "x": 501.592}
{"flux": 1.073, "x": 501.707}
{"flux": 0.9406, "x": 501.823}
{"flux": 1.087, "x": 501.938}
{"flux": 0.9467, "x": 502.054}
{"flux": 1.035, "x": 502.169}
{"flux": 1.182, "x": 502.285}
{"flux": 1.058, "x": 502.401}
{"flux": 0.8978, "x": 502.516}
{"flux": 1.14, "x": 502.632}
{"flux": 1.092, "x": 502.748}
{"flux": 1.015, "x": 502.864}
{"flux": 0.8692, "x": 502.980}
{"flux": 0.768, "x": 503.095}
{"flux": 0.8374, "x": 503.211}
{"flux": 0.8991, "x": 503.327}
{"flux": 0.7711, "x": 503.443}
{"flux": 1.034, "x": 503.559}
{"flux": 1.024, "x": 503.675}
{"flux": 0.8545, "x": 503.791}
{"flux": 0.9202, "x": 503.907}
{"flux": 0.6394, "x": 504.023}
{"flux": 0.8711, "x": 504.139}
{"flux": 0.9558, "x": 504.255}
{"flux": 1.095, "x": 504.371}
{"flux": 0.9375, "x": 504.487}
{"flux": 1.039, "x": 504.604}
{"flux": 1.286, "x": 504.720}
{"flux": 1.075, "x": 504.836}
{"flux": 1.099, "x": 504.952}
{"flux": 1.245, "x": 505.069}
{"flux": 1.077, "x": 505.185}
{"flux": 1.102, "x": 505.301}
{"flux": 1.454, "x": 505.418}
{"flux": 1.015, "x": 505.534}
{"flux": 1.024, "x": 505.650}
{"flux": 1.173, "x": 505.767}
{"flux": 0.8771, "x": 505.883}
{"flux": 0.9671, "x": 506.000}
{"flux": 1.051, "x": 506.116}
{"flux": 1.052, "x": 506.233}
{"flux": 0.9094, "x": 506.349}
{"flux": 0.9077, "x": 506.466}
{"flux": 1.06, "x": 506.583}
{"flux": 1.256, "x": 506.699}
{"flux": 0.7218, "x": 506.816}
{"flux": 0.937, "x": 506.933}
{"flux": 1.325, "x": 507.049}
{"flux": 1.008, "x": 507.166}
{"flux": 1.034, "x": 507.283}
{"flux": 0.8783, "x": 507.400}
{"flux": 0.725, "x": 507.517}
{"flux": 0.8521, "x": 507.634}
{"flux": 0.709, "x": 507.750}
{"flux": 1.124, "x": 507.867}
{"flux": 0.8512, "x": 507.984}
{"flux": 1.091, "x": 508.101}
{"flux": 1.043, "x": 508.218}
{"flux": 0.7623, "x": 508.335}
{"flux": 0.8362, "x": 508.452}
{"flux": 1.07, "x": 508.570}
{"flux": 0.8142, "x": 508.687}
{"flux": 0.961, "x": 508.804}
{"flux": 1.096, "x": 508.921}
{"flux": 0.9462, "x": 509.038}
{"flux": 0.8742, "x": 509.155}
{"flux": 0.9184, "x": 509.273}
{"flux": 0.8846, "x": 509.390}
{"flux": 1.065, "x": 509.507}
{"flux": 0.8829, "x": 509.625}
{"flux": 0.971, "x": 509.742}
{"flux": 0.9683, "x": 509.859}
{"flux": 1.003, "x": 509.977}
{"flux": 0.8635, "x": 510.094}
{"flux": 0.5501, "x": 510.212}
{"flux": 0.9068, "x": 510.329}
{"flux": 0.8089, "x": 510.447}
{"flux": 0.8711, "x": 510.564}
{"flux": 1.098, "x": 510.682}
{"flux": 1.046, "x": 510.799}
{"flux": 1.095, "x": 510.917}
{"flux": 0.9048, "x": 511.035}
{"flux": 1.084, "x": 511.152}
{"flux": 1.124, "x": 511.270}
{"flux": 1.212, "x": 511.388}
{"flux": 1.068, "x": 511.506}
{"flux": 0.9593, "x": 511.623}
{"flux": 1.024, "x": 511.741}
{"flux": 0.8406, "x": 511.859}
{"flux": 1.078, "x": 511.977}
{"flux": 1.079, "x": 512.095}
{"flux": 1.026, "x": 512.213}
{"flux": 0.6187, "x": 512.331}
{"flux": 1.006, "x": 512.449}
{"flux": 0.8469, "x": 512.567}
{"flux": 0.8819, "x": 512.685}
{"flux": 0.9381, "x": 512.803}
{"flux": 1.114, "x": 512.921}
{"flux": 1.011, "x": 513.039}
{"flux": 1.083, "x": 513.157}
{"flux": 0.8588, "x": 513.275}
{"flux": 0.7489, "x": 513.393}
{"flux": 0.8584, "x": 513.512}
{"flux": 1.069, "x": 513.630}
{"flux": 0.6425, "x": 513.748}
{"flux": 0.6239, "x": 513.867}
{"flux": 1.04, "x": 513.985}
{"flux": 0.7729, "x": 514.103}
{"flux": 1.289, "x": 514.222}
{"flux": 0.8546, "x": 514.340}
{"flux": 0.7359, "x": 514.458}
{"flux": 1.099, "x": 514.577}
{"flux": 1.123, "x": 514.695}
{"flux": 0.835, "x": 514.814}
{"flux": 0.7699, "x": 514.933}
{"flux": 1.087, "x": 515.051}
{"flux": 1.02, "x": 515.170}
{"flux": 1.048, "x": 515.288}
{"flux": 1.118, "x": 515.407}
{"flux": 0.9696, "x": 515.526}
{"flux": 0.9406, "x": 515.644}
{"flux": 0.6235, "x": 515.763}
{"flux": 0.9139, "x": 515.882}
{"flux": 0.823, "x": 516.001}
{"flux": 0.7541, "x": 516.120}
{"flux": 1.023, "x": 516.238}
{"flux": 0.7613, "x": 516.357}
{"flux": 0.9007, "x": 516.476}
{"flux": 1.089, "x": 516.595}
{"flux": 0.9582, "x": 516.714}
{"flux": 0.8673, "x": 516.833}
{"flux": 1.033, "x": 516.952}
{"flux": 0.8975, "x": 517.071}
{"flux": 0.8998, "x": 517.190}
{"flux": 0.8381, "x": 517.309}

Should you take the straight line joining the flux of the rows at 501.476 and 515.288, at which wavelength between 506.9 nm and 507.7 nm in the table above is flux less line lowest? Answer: 507.517 nm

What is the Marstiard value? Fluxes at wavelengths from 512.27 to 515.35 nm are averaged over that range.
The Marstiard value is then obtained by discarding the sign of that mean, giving 0.92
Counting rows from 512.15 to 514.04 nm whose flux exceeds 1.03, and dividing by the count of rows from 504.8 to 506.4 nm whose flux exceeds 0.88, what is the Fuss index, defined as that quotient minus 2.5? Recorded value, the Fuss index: -2.19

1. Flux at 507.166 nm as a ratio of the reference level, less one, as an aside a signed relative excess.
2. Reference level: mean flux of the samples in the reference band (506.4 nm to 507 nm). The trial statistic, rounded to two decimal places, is 0.03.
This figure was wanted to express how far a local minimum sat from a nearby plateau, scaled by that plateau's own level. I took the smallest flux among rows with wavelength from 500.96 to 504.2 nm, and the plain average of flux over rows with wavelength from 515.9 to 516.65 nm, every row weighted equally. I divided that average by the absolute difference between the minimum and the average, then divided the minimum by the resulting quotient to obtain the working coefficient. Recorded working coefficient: 0.181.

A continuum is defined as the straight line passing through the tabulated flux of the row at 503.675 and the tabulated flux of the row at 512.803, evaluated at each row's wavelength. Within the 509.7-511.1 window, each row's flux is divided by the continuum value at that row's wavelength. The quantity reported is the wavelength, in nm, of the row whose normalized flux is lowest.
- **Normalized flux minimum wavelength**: 510.212 nm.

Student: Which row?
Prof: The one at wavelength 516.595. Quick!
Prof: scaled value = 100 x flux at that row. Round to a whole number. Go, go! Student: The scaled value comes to 109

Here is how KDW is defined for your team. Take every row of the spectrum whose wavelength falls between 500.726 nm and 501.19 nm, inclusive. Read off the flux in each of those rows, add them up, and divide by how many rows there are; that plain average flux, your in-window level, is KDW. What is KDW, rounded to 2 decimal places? 0.99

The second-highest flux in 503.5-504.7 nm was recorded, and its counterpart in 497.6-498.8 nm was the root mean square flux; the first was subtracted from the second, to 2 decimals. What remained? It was -0.10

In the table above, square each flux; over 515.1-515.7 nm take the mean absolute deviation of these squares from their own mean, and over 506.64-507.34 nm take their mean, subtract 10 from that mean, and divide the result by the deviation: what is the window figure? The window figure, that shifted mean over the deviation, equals -84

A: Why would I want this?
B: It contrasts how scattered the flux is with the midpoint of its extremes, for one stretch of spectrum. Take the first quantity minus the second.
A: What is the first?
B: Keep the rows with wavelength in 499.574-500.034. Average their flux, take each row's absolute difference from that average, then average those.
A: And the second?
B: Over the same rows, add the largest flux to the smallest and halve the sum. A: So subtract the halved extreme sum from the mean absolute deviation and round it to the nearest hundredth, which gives -0.75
